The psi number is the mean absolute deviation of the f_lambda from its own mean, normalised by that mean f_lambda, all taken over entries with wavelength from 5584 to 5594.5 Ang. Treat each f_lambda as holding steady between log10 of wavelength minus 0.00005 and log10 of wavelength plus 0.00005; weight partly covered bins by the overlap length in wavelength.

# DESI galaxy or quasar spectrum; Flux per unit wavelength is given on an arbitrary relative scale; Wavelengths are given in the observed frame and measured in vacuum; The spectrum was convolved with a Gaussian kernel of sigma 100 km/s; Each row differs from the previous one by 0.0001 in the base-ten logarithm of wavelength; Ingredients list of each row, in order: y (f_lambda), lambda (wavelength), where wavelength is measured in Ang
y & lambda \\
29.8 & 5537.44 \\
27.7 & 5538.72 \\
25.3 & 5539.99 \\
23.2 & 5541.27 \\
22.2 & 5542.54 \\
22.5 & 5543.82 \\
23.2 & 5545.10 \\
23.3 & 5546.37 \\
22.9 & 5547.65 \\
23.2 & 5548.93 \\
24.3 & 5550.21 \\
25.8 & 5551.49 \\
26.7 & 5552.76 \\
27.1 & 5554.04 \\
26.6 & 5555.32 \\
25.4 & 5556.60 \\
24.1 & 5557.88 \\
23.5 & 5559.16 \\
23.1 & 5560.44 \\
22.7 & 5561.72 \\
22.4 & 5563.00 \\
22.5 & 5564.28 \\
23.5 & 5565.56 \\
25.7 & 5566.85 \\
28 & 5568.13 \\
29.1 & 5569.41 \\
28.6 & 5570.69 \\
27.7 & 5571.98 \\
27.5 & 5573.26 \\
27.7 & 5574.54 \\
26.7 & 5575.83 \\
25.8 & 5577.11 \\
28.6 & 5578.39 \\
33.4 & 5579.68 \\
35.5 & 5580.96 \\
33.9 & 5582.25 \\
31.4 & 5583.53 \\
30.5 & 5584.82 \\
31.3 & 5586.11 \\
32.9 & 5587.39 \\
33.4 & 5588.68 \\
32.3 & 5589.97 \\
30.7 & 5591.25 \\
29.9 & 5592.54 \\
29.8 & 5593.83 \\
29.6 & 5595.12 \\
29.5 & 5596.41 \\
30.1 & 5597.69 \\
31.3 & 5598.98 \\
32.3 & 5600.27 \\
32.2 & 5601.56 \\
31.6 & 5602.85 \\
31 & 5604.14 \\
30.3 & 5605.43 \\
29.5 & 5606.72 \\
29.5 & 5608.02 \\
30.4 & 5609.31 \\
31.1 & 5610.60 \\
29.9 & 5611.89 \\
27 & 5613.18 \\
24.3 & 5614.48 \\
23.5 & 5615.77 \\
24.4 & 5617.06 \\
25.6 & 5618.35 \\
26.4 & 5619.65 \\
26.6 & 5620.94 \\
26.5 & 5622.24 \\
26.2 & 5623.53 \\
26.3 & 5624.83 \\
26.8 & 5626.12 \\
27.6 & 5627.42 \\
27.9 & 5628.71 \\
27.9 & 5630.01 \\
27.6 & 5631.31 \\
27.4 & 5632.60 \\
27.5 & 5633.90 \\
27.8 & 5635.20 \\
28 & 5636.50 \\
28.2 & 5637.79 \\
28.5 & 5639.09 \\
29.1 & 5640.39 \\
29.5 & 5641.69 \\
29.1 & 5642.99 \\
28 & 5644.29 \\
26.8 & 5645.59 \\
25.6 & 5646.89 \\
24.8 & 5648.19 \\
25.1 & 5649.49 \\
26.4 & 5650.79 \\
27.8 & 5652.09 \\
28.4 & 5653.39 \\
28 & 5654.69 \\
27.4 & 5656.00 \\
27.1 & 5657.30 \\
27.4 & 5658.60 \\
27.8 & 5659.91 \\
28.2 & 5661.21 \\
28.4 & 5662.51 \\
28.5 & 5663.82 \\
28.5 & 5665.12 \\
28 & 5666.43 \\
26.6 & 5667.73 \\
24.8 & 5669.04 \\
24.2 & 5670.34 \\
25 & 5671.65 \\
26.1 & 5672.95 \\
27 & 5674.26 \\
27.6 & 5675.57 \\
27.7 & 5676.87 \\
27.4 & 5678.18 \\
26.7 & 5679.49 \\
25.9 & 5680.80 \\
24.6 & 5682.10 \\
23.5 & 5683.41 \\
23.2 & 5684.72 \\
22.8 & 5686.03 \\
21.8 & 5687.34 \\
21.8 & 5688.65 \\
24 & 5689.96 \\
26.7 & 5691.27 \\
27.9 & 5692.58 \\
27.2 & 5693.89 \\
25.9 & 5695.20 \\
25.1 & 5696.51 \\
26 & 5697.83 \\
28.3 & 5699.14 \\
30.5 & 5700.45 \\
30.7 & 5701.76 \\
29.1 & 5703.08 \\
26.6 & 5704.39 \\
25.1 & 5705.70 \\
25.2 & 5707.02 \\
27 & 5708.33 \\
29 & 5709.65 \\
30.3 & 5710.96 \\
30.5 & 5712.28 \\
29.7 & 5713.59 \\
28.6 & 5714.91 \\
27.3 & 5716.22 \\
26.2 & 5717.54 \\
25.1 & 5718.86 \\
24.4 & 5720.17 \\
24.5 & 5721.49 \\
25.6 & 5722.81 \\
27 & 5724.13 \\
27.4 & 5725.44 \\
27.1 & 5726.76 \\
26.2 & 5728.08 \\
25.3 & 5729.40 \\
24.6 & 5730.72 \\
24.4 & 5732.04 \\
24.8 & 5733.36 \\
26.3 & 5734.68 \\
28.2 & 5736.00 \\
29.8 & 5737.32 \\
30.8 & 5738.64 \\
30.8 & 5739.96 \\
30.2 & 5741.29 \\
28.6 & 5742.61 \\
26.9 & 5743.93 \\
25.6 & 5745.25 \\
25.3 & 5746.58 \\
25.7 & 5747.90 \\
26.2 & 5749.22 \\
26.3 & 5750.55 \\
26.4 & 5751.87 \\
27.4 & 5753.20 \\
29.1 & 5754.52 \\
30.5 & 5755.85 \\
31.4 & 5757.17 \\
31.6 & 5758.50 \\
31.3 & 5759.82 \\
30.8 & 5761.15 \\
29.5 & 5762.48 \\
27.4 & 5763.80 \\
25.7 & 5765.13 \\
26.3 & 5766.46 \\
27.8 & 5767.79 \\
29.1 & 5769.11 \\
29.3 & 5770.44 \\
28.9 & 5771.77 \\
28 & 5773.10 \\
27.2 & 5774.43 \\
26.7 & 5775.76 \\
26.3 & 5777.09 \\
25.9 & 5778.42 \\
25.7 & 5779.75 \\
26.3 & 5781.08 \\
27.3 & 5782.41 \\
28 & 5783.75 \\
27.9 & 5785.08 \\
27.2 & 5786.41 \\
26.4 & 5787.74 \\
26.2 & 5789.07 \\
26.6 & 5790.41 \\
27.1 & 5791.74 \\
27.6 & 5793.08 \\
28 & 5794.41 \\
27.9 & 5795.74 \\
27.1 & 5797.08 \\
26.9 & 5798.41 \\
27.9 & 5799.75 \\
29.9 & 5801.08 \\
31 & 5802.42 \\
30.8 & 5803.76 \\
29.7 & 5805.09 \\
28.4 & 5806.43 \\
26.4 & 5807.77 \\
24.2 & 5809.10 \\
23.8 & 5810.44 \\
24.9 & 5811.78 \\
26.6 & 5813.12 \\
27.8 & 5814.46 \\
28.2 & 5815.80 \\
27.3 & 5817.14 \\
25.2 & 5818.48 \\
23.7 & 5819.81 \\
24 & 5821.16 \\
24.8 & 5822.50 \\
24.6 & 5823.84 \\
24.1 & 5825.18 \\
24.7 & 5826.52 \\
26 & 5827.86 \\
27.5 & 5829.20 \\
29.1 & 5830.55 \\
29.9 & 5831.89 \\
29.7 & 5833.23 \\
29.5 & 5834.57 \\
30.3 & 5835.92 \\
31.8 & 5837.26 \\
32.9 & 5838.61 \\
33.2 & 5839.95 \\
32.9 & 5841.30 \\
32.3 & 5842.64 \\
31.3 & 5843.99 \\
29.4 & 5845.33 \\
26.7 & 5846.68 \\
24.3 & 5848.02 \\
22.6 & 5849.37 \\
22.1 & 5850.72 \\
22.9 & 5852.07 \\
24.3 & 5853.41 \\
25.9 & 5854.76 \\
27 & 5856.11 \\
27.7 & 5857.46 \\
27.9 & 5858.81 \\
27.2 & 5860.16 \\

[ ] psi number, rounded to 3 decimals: 0.036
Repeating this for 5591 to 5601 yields 0.025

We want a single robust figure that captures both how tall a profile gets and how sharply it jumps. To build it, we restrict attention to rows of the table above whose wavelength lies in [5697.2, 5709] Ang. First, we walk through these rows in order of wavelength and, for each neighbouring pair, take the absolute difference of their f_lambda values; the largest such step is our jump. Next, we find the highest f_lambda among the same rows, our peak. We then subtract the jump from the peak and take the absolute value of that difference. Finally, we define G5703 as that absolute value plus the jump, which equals 30.7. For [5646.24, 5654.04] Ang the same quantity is 28.4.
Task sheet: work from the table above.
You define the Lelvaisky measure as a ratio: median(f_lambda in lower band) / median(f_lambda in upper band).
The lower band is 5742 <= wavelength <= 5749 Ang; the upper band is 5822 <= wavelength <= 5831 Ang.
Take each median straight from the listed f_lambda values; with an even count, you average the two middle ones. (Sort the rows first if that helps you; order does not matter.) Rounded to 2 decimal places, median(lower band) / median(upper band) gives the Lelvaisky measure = 1.04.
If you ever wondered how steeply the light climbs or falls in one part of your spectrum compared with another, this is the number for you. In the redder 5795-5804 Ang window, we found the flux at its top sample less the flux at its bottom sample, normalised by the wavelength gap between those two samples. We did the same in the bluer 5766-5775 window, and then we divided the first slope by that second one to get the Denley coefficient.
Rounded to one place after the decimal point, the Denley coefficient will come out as 3.2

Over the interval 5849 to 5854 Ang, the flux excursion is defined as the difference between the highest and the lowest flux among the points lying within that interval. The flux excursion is 2.2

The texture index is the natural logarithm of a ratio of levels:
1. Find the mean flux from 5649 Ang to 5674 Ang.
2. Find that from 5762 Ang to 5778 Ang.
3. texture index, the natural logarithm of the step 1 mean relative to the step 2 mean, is -0.02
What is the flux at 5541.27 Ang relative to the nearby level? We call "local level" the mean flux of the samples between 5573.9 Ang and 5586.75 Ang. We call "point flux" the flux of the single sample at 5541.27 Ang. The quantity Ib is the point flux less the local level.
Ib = -7.3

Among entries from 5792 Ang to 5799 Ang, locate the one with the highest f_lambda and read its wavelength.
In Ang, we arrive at 5794.41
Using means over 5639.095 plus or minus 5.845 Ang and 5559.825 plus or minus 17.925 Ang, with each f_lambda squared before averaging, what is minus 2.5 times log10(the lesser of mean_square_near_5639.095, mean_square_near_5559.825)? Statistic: -7.00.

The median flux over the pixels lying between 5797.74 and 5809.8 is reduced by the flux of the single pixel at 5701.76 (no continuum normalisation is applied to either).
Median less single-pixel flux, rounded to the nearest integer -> -2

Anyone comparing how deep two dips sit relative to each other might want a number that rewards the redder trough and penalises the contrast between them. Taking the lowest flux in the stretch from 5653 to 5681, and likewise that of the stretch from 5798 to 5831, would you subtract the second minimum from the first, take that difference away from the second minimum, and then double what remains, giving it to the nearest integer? 46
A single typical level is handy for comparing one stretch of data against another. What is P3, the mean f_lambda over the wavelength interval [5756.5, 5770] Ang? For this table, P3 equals 29.1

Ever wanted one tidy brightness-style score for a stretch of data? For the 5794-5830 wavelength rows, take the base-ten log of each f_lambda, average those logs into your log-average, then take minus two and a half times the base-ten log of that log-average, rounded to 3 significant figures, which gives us -0.385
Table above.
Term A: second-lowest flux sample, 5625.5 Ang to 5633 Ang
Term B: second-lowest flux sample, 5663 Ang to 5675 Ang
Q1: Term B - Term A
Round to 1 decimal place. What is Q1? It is -2.6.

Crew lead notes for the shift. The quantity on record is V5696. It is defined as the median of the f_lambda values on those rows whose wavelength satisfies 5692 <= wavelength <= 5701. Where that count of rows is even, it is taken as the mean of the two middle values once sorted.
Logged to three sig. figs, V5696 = 27.2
